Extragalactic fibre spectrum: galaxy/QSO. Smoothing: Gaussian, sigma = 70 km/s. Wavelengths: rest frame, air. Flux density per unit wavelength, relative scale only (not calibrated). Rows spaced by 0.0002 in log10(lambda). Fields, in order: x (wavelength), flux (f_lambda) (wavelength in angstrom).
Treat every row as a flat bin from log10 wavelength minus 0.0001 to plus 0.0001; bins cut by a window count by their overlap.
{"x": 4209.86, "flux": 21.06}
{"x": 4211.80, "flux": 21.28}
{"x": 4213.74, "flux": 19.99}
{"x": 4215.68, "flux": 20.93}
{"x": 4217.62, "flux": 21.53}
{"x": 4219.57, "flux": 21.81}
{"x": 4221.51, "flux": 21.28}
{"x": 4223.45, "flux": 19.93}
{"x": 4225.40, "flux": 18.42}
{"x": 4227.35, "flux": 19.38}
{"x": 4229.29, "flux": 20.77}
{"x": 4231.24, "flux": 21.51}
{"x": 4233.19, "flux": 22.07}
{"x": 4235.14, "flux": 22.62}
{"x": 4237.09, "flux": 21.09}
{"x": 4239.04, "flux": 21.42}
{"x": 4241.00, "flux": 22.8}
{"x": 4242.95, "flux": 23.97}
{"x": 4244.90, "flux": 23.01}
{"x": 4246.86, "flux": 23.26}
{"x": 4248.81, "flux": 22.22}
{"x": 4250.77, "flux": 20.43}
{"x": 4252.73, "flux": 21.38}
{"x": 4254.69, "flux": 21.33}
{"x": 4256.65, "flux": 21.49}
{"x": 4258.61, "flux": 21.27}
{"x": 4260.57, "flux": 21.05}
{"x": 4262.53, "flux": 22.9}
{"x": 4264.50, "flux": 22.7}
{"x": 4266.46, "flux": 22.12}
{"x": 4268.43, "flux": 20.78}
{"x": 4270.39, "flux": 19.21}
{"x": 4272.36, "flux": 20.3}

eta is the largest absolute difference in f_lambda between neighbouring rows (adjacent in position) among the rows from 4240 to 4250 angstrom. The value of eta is 1.17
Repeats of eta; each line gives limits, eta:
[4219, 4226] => 1.51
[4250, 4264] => 1.85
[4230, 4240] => 1.53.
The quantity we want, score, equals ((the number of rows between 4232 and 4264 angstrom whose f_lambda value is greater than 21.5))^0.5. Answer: 2.8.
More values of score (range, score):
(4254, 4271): 1.7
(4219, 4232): 1.4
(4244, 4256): 1.7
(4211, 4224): 1.4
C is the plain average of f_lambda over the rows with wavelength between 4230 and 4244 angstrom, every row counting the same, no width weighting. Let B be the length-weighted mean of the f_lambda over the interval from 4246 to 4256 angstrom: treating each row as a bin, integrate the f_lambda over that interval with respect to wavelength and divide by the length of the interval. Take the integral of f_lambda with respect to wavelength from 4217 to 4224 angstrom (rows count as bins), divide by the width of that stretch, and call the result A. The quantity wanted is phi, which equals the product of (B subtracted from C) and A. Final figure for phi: 11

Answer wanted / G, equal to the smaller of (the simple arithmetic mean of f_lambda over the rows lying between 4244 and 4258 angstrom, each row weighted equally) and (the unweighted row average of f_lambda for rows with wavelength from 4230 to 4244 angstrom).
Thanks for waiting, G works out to 21.9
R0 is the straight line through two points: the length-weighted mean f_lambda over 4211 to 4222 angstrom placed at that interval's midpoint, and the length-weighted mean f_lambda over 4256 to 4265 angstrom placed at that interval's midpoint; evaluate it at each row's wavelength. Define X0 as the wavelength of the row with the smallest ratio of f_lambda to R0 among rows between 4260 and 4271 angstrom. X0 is 4270.39 angstrom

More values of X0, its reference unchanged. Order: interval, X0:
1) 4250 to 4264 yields 4250.77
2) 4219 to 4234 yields 4225.40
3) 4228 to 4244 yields 4229.29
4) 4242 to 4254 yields 4250.77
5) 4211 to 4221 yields 4213.74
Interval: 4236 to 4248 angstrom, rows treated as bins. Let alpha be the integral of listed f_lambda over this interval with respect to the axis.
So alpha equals 271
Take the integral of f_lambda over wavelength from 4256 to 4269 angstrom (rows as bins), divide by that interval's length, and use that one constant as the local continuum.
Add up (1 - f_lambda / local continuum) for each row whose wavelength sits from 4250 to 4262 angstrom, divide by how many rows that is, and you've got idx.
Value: 0.03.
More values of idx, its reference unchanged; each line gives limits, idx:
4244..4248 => -0.06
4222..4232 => 0.08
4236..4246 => -0.03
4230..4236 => -0.01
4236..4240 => 0.02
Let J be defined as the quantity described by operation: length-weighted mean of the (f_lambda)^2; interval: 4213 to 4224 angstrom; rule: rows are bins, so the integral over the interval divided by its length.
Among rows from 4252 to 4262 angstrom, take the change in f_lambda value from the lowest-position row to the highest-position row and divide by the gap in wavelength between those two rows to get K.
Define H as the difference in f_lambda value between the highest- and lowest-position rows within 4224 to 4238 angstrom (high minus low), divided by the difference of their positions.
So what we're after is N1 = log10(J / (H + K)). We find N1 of 3.37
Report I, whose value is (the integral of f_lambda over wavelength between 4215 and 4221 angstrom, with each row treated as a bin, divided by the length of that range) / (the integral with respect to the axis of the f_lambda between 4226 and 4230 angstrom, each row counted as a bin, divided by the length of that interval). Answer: 1.08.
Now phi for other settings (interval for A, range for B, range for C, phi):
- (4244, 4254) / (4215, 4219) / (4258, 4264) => 10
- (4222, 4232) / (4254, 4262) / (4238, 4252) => 21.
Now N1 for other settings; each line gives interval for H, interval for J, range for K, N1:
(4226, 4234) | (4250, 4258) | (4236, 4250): 2.91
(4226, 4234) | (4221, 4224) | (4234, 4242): 2.94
